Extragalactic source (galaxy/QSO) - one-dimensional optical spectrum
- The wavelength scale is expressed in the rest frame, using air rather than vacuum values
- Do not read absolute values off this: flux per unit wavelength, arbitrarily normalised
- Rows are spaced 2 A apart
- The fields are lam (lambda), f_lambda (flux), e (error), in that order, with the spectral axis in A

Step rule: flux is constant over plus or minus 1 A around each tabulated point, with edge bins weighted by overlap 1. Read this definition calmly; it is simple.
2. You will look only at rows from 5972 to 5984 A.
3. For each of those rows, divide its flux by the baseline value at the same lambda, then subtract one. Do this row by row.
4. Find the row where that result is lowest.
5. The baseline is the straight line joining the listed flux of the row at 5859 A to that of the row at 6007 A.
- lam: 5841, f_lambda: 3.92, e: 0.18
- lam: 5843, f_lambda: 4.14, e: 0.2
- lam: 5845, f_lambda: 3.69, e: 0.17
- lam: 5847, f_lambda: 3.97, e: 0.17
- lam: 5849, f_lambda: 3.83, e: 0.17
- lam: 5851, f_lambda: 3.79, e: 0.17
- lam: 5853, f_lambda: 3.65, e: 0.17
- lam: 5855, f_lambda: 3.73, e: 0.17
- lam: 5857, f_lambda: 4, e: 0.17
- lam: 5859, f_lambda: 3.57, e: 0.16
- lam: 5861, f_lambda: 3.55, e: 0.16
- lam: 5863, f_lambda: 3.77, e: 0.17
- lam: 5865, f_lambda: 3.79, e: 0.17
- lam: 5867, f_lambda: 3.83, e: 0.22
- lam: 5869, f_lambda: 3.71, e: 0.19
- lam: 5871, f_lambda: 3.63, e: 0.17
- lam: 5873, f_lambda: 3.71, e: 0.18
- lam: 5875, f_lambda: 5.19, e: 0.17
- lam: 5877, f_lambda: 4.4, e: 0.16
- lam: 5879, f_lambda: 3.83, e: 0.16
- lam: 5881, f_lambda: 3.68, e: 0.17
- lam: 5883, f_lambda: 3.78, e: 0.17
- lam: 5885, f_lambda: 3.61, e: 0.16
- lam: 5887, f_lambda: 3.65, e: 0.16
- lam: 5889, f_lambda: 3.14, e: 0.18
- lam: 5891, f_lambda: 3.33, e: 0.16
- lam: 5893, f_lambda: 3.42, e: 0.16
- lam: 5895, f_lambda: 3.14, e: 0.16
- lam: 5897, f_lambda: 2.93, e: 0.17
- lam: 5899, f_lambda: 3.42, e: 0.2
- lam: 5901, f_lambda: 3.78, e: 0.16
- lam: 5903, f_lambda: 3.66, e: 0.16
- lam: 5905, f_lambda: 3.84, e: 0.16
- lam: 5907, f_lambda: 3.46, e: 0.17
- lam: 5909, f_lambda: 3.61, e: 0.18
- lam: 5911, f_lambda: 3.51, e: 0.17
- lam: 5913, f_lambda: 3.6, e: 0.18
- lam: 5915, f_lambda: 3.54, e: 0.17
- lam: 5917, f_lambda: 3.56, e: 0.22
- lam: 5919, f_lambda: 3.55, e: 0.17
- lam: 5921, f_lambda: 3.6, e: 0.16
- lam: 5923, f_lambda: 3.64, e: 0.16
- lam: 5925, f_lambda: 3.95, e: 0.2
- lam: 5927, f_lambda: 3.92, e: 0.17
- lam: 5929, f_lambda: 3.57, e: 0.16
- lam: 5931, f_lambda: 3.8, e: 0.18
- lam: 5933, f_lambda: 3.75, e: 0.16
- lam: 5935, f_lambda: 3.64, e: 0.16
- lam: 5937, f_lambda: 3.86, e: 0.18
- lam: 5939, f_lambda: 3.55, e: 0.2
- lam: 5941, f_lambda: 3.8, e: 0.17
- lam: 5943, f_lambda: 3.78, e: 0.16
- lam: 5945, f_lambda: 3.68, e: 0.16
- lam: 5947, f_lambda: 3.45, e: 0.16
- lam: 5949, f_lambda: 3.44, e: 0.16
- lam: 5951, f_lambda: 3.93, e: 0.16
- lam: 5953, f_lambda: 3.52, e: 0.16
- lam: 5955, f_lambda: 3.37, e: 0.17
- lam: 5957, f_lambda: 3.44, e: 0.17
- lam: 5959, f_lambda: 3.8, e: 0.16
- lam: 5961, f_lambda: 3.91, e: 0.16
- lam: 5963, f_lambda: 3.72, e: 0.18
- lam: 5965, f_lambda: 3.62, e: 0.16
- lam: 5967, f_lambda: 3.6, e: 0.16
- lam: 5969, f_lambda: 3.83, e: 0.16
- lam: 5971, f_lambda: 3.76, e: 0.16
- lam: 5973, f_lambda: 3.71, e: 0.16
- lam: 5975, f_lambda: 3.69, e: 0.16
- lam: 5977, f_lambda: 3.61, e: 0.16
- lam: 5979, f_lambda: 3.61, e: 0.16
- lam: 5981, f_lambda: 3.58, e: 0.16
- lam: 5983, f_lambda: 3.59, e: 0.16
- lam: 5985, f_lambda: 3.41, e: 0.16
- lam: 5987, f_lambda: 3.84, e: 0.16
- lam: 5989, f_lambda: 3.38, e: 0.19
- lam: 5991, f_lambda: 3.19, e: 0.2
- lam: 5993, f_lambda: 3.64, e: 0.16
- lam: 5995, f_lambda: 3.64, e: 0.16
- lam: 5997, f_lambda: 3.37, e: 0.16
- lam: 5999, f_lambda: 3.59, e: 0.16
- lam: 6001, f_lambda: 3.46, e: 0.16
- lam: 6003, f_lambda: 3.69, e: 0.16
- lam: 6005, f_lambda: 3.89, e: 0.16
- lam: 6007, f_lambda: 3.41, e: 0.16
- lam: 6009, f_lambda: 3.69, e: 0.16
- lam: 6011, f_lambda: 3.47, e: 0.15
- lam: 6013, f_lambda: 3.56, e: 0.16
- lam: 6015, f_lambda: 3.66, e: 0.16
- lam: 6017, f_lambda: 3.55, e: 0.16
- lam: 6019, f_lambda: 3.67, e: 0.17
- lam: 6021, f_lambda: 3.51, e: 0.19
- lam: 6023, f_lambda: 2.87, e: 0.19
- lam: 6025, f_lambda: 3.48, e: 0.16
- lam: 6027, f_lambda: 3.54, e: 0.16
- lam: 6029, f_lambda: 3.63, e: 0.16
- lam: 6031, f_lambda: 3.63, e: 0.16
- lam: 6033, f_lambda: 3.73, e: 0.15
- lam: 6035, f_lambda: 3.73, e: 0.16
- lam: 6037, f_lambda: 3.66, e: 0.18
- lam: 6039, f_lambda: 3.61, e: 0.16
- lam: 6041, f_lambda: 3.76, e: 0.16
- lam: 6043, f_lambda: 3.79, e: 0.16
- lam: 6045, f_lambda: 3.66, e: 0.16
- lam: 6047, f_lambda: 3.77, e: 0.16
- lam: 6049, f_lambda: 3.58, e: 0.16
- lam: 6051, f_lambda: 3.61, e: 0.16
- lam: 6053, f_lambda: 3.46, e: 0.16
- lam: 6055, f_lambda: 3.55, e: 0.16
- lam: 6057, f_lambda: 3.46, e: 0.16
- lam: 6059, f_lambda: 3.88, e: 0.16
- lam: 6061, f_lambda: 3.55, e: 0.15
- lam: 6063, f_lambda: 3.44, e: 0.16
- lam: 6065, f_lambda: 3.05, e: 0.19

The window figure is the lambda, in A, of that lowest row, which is 5981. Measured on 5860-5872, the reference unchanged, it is 5861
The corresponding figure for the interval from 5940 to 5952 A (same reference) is 5949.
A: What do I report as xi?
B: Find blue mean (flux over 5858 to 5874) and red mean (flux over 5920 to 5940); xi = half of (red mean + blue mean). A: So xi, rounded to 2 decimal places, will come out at 3.71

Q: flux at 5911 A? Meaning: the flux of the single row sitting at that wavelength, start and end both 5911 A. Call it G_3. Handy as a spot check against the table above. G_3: 3.51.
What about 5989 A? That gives 3.38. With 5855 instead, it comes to 3.73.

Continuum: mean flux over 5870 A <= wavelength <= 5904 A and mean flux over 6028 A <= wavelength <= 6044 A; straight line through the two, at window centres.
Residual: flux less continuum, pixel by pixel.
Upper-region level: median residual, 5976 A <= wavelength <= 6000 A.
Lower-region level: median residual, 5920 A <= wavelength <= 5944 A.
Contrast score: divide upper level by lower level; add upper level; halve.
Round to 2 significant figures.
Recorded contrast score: -0.57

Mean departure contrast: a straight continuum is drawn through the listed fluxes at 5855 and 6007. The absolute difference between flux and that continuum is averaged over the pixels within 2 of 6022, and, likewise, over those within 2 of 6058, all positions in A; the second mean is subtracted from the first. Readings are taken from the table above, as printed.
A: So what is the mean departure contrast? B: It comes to -0.05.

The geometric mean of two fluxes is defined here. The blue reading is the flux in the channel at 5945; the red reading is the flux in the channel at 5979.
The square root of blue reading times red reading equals 3.64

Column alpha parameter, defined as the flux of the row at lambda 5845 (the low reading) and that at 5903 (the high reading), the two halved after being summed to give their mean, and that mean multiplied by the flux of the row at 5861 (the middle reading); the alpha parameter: 13.0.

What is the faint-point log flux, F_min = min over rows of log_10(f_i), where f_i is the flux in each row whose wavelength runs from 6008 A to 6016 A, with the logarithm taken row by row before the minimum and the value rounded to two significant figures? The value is 0.54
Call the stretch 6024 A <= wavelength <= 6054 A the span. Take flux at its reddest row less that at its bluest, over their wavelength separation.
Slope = -0.001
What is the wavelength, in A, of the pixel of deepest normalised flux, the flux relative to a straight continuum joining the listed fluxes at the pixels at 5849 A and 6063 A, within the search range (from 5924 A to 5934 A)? 5929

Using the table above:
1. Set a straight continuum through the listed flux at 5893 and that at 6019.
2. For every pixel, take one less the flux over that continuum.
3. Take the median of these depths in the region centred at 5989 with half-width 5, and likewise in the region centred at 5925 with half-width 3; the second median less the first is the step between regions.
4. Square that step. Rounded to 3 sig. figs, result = 0.0315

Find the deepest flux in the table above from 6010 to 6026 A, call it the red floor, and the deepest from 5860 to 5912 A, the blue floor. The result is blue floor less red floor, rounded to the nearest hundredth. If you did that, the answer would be 0.06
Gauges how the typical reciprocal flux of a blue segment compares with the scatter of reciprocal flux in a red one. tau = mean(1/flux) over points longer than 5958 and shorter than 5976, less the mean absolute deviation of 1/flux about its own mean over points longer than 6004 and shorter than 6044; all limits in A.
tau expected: 0.257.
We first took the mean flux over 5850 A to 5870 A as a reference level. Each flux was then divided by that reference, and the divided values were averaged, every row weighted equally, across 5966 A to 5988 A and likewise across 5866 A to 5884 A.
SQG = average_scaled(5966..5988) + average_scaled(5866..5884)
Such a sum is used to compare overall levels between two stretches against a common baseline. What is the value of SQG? 2.04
